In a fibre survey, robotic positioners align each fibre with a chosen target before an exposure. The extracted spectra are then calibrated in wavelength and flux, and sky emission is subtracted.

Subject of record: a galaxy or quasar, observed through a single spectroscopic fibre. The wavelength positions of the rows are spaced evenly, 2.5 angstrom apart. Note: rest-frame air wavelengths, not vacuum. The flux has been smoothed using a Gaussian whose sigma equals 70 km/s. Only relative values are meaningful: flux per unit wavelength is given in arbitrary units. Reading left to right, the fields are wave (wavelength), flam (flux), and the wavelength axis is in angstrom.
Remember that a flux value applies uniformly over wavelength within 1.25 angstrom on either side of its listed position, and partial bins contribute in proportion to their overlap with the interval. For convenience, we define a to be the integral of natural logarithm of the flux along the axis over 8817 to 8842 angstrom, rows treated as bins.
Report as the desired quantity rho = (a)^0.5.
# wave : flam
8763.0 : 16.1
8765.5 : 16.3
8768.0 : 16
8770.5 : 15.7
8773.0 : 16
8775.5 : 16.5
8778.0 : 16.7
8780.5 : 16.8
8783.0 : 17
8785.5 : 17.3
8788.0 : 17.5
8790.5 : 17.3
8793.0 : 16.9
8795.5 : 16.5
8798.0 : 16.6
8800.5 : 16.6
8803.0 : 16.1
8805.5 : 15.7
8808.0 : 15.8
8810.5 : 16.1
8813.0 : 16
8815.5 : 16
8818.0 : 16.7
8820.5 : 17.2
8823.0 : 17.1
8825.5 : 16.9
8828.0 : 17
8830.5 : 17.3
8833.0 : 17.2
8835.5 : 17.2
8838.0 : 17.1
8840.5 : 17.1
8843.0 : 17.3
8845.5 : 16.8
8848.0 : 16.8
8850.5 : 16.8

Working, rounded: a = 71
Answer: 8.4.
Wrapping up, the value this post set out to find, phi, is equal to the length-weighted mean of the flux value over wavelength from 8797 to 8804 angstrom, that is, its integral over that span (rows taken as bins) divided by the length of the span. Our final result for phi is 16.44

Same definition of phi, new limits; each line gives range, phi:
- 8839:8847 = 17.06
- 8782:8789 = 17.27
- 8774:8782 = 16.66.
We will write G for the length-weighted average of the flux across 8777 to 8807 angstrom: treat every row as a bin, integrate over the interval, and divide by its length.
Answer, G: 16.7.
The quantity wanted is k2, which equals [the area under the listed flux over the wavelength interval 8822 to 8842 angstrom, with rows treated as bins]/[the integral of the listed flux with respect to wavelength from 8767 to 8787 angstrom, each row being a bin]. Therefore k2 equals 1.0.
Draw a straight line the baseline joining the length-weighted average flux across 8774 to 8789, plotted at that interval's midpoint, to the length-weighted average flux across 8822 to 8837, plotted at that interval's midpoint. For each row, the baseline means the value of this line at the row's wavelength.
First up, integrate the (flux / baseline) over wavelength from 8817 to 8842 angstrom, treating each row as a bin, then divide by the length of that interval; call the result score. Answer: 0.998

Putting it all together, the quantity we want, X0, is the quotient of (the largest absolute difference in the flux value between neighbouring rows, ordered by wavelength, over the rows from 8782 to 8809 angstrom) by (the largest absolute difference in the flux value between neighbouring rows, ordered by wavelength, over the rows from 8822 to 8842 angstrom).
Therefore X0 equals 1.7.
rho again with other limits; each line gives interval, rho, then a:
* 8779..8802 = 8.1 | 65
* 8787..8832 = 11.2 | 126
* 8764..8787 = 8.0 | 64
